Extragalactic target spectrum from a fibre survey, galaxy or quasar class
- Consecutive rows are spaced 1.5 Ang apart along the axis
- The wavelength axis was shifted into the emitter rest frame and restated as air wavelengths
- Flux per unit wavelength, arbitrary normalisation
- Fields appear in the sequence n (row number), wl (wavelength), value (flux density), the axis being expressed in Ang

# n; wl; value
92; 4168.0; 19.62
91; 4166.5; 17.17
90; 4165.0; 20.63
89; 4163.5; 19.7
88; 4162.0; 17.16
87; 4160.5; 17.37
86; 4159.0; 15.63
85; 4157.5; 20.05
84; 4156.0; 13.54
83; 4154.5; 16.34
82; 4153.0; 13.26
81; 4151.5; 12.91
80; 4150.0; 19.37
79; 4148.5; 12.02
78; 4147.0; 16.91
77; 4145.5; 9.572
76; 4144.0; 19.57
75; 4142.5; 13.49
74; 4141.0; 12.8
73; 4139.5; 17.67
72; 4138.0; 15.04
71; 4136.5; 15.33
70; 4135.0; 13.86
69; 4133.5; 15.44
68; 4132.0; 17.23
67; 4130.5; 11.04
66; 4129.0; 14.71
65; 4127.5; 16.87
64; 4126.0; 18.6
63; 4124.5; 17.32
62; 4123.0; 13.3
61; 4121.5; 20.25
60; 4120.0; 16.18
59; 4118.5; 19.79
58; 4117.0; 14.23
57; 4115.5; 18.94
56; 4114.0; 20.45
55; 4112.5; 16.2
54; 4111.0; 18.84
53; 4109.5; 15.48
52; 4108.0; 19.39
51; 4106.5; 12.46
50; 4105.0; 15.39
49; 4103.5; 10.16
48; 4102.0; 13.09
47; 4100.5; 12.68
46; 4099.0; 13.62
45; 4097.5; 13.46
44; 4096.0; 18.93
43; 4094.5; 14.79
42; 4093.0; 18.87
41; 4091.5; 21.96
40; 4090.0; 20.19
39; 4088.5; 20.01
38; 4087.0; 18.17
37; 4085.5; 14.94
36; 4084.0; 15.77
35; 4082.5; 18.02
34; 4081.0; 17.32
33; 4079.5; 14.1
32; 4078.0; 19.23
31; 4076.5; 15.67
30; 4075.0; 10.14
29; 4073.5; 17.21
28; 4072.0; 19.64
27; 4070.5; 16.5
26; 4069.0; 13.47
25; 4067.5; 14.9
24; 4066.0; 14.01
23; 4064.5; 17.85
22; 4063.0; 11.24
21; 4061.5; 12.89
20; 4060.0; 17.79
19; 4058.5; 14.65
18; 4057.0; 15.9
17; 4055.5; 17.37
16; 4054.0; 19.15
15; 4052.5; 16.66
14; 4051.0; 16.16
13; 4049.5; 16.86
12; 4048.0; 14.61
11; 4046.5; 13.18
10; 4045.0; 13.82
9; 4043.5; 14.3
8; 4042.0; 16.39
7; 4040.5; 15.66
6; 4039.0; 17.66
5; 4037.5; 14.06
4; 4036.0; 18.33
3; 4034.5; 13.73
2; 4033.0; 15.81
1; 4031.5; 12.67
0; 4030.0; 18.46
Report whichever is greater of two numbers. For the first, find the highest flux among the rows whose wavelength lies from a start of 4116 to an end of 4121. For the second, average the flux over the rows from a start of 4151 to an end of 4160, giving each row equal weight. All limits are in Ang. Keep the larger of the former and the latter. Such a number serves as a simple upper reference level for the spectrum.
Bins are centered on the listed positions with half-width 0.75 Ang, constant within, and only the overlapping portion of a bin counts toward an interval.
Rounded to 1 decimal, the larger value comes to 19.8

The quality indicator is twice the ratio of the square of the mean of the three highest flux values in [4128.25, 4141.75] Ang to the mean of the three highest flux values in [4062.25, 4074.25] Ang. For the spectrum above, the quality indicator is 31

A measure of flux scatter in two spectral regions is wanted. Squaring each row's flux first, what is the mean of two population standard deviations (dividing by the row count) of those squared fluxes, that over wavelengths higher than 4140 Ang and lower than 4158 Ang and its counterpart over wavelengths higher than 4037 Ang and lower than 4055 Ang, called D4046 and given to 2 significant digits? 77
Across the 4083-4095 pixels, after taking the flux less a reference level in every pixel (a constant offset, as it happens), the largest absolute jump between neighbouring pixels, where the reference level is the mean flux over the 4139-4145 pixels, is 4.1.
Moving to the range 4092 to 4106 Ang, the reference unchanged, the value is 5.5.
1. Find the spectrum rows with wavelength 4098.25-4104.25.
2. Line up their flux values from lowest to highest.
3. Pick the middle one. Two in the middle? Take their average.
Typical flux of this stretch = 12.9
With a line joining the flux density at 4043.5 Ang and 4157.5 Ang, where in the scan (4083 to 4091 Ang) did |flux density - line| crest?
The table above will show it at 4090.0 Ang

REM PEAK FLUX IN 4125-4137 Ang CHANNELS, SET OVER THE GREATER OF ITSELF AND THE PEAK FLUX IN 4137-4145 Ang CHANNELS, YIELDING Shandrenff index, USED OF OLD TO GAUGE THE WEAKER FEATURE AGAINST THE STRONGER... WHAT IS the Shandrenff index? 0.95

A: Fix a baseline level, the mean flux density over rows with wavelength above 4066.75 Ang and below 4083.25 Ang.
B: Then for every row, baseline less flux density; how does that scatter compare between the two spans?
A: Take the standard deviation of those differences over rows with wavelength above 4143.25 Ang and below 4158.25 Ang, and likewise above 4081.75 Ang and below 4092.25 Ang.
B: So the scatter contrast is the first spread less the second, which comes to 1.1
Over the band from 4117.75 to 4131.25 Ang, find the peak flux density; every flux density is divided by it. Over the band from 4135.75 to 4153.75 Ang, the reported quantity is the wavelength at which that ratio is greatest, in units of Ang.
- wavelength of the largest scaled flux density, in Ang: 4144.0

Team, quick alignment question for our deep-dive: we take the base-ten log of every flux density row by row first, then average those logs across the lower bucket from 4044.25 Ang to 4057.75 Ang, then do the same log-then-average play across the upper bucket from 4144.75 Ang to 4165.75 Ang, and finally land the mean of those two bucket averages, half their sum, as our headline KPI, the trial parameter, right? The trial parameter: 1.198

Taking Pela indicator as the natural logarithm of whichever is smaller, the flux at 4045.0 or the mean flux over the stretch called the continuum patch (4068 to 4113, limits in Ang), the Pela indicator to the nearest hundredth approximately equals 2.63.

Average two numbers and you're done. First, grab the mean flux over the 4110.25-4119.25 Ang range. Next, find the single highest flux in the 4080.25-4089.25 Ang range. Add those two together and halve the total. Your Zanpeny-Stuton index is 19.0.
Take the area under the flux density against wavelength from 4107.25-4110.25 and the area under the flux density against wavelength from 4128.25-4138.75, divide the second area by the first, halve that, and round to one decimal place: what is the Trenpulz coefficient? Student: 1.5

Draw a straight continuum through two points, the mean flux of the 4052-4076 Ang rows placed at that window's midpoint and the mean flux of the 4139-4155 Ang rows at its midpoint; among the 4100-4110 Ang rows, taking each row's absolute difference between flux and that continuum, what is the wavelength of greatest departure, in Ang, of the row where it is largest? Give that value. 4103.5 Ang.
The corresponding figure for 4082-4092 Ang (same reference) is 4091.5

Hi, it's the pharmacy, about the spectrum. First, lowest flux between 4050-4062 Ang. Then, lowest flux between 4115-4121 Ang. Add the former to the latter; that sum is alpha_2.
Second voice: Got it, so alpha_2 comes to 27.1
